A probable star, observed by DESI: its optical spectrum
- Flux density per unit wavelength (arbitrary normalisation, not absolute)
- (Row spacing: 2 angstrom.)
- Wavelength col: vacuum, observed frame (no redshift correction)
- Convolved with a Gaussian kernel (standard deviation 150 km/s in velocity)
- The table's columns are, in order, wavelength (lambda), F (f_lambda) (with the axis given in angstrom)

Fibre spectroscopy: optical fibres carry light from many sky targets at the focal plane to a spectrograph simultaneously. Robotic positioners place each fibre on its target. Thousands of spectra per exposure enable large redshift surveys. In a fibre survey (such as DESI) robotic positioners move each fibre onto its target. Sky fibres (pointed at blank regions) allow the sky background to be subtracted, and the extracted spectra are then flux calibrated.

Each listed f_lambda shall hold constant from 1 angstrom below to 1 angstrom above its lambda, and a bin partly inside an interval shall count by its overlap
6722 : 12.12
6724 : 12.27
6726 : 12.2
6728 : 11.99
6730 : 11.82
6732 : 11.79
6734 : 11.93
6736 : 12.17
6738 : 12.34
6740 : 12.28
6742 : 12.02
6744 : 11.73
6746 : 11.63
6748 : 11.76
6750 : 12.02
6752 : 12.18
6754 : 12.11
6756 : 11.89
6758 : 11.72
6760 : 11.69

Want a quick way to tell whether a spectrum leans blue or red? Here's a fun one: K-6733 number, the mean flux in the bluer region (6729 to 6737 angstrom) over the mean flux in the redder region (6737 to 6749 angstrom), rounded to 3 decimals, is 0.997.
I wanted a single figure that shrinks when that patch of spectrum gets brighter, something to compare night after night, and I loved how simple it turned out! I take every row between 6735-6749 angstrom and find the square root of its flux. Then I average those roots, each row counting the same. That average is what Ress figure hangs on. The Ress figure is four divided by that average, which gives 1.16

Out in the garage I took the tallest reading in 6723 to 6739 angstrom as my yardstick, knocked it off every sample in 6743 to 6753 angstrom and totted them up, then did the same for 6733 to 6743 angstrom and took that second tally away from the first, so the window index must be -1.4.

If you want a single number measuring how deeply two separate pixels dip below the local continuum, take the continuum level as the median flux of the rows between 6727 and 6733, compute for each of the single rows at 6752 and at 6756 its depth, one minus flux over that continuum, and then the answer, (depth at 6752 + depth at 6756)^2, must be 0.0013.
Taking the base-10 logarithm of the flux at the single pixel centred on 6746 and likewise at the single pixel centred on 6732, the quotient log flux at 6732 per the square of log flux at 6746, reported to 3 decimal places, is 0.944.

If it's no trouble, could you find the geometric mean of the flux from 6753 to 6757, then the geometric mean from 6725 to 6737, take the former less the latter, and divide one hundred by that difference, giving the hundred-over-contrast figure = 5816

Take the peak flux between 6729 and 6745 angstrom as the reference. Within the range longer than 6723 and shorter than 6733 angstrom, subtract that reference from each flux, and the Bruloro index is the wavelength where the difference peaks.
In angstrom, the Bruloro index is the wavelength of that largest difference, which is 6724 angstrom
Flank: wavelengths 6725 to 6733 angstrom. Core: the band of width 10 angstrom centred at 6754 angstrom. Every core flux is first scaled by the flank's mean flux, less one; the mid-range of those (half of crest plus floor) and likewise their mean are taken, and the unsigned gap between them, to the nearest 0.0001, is 0.0028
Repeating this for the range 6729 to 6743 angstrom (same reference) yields 0.0013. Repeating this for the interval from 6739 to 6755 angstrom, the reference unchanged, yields 0.0009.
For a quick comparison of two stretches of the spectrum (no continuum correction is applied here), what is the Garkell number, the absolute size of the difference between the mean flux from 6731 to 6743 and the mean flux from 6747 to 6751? 0.20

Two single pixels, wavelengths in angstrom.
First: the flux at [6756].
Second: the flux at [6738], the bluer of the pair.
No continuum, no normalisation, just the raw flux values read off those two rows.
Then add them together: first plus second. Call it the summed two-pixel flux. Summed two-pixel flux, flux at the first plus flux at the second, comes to 24.2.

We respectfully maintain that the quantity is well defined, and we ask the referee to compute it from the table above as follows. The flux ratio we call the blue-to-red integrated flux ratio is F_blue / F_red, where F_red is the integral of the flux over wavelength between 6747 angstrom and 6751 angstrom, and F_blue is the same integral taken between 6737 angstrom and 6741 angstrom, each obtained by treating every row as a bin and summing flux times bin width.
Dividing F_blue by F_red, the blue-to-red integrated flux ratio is 1.04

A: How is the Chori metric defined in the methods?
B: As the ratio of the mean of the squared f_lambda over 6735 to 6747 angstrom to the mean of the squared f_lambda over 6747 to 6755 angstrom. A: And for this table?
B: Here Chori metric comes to 1.00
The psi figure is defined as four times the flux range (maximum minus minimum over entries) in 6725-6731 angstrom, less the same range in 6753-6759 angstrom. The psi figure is 1.13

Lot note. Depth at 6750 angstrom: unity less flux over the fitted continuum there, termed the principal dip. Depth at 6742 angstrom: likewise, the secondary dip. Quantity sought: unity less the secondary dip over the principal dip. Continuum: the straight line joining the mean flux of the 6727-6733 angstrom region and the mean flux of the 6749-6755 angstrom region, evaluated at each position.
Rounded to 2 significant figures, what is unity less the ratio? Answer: 1.4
